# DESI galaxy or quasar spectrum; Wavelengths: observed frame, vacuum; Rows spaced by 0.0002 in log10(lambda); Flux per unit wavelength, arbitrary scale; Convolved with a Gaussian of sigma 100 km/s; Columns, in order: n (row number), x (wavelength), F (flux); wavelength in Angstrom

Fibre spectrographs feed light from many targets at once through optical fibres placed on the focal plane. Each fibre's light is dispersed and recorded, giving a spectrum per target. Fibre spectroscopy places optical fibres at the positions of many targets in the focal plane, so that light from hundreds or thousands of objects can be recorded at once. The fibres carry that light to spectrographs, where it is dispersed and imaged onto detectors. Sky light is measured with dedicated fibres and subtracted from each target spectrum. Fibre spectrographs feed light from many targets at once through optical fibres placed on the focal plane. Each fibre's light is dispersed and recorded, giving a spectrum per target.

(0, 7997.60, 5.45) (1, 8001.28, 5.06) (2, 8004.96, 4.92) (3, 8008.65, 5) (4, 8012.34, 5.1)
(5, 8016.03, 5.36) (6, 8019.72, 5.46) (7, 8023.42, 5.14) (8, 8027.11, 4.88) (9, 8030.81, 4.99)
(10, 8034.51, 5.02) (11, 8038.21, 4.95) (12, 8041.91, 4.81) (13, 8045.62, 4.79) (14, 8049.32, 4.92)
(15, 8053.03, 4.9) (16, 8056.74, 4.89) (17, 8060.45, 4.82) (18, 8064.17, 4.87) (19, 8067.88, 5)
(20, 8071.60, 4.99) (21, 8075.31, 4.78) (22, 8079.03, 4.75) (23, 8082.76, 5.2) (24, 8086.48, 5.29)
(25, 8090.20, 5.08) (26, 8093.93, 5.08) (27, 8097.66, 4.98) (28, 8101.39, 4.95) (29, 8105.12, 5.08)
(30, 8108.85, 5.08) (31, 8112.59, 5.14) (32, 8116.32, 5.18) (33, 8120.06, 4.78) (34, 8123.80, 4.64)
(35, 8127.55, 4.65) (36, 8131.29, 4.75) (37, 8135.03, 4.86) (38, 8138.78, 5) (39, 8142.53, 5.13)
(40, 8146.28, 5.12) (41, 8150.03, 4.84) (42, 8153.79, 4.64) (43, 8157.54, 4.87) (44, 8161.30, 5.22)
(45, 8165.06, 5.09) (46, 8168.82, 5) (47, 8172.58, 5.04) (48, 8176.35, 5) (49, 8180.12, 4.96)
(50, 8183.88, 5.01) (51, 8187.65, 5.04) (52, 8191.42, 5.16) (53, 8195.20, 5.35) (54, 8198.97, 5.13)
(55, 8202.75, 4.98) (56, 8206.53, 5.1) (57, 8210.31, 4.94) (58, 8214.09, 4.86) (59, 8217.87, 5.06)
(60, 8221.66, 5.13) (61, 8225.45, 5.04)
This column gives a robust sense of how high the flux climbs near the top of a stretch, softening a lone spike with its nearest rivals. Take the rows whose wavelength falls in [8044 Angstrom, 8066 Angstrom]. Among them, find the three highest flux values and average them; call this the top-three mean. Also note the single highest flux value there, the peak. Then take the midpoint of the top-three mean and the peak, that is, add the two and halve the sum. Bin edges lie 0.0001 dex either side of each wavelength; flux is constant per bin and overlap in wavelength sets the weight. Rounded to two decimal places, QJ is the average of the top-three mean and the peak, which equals 4.91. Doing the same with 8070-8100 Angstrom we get 5.24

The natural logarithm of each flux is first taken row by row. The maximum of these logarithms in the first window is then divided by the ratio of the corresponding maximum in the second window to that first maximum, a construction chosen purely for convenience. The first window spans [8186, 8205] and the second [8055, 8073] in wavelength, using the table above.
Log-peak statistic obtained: 1.75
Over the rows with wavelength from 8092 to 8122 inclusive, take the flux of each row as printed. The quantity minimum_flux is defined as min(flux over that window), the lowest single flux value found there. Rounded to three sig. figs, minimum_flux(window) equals 4.78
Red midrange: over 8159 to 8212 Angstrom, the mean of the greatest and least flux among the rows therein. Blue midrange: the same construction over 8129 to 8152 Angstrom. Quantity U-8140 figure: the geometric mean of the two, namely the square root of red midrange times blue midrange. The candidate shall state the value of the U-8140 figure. 5.04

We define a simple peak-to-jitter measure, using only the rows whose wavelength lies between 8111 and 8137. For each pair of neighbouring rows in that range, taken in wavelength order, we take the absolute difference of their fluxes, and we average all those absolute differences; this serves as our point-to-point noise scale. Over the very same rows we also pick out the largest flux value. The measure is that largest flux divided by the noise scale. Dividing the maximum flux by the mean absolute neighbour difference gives 39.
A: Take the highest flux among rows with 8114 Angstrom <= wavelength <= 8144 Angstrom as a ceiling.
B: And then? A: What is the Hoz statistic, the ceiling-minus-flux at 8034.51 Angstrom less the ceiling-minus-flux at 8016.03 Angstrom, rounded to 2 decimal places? 0.34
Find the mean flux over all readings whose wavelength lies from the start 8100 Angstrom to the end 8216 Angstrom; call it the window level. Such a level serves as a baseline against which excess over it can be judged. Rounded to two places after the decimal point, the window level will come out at 4.99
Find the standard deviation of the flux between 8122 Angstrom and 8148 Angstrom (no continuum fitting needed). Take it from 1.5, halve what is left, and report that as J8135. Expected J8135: 0.65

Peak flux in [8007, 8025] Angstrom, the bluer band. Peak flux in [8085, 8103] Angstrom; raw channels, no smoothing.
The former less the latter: 0.17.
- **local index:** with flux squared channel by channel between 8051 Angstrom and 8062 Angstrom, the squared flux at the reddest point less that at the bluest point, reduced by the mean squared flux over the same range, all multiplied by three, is -73.5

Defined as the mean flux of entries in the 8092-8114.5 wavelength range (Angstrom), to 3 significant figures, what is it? 5.05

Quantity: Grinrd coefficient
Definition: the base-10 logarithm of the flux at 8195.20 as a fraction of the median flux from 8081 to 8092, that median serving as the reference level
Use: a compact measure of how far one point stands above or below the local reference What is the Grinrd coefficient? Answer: 0.012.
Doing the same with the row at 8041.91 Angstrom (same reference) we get -0.034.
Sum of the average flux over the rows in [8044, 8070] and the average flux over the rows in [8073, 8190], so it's 9.86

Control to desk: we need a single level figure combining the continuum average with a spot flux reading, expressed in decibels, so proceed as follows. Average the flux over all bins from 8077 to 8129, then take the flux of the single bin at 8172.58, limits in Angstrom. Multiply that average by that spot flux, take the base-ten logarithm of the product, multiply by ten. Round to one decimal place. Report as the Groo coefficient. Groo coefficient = 14.0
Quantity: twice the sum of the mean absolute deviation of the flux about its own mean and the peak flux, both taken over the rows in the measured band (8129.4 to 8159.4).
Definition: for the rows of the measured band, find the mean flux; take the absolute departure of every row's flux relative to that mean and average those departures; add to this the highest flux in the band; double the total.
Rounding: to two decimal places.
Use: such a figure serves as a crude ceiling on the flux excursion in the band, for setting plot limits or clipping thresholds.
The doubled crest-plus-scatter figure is 10.53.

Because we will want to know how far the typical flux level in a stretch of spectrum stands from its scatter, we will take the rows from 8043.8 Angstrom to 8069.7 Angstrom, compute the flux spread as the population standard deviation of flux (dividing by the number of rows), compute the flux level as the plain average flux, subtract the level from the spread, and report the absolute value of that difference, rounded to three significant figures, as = 4.82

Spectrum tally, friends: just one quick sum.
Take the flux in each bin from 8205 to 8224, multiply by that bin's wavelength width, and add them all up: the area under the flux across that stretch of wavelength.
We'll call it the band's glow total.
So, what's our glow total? 95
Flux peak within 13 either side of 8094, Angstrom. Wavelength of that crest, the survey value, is 8086.48 Angstrom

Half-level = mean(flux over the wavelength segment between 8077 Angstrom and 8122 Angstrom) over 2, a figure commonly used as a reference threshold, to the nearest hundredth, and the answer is 2.52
